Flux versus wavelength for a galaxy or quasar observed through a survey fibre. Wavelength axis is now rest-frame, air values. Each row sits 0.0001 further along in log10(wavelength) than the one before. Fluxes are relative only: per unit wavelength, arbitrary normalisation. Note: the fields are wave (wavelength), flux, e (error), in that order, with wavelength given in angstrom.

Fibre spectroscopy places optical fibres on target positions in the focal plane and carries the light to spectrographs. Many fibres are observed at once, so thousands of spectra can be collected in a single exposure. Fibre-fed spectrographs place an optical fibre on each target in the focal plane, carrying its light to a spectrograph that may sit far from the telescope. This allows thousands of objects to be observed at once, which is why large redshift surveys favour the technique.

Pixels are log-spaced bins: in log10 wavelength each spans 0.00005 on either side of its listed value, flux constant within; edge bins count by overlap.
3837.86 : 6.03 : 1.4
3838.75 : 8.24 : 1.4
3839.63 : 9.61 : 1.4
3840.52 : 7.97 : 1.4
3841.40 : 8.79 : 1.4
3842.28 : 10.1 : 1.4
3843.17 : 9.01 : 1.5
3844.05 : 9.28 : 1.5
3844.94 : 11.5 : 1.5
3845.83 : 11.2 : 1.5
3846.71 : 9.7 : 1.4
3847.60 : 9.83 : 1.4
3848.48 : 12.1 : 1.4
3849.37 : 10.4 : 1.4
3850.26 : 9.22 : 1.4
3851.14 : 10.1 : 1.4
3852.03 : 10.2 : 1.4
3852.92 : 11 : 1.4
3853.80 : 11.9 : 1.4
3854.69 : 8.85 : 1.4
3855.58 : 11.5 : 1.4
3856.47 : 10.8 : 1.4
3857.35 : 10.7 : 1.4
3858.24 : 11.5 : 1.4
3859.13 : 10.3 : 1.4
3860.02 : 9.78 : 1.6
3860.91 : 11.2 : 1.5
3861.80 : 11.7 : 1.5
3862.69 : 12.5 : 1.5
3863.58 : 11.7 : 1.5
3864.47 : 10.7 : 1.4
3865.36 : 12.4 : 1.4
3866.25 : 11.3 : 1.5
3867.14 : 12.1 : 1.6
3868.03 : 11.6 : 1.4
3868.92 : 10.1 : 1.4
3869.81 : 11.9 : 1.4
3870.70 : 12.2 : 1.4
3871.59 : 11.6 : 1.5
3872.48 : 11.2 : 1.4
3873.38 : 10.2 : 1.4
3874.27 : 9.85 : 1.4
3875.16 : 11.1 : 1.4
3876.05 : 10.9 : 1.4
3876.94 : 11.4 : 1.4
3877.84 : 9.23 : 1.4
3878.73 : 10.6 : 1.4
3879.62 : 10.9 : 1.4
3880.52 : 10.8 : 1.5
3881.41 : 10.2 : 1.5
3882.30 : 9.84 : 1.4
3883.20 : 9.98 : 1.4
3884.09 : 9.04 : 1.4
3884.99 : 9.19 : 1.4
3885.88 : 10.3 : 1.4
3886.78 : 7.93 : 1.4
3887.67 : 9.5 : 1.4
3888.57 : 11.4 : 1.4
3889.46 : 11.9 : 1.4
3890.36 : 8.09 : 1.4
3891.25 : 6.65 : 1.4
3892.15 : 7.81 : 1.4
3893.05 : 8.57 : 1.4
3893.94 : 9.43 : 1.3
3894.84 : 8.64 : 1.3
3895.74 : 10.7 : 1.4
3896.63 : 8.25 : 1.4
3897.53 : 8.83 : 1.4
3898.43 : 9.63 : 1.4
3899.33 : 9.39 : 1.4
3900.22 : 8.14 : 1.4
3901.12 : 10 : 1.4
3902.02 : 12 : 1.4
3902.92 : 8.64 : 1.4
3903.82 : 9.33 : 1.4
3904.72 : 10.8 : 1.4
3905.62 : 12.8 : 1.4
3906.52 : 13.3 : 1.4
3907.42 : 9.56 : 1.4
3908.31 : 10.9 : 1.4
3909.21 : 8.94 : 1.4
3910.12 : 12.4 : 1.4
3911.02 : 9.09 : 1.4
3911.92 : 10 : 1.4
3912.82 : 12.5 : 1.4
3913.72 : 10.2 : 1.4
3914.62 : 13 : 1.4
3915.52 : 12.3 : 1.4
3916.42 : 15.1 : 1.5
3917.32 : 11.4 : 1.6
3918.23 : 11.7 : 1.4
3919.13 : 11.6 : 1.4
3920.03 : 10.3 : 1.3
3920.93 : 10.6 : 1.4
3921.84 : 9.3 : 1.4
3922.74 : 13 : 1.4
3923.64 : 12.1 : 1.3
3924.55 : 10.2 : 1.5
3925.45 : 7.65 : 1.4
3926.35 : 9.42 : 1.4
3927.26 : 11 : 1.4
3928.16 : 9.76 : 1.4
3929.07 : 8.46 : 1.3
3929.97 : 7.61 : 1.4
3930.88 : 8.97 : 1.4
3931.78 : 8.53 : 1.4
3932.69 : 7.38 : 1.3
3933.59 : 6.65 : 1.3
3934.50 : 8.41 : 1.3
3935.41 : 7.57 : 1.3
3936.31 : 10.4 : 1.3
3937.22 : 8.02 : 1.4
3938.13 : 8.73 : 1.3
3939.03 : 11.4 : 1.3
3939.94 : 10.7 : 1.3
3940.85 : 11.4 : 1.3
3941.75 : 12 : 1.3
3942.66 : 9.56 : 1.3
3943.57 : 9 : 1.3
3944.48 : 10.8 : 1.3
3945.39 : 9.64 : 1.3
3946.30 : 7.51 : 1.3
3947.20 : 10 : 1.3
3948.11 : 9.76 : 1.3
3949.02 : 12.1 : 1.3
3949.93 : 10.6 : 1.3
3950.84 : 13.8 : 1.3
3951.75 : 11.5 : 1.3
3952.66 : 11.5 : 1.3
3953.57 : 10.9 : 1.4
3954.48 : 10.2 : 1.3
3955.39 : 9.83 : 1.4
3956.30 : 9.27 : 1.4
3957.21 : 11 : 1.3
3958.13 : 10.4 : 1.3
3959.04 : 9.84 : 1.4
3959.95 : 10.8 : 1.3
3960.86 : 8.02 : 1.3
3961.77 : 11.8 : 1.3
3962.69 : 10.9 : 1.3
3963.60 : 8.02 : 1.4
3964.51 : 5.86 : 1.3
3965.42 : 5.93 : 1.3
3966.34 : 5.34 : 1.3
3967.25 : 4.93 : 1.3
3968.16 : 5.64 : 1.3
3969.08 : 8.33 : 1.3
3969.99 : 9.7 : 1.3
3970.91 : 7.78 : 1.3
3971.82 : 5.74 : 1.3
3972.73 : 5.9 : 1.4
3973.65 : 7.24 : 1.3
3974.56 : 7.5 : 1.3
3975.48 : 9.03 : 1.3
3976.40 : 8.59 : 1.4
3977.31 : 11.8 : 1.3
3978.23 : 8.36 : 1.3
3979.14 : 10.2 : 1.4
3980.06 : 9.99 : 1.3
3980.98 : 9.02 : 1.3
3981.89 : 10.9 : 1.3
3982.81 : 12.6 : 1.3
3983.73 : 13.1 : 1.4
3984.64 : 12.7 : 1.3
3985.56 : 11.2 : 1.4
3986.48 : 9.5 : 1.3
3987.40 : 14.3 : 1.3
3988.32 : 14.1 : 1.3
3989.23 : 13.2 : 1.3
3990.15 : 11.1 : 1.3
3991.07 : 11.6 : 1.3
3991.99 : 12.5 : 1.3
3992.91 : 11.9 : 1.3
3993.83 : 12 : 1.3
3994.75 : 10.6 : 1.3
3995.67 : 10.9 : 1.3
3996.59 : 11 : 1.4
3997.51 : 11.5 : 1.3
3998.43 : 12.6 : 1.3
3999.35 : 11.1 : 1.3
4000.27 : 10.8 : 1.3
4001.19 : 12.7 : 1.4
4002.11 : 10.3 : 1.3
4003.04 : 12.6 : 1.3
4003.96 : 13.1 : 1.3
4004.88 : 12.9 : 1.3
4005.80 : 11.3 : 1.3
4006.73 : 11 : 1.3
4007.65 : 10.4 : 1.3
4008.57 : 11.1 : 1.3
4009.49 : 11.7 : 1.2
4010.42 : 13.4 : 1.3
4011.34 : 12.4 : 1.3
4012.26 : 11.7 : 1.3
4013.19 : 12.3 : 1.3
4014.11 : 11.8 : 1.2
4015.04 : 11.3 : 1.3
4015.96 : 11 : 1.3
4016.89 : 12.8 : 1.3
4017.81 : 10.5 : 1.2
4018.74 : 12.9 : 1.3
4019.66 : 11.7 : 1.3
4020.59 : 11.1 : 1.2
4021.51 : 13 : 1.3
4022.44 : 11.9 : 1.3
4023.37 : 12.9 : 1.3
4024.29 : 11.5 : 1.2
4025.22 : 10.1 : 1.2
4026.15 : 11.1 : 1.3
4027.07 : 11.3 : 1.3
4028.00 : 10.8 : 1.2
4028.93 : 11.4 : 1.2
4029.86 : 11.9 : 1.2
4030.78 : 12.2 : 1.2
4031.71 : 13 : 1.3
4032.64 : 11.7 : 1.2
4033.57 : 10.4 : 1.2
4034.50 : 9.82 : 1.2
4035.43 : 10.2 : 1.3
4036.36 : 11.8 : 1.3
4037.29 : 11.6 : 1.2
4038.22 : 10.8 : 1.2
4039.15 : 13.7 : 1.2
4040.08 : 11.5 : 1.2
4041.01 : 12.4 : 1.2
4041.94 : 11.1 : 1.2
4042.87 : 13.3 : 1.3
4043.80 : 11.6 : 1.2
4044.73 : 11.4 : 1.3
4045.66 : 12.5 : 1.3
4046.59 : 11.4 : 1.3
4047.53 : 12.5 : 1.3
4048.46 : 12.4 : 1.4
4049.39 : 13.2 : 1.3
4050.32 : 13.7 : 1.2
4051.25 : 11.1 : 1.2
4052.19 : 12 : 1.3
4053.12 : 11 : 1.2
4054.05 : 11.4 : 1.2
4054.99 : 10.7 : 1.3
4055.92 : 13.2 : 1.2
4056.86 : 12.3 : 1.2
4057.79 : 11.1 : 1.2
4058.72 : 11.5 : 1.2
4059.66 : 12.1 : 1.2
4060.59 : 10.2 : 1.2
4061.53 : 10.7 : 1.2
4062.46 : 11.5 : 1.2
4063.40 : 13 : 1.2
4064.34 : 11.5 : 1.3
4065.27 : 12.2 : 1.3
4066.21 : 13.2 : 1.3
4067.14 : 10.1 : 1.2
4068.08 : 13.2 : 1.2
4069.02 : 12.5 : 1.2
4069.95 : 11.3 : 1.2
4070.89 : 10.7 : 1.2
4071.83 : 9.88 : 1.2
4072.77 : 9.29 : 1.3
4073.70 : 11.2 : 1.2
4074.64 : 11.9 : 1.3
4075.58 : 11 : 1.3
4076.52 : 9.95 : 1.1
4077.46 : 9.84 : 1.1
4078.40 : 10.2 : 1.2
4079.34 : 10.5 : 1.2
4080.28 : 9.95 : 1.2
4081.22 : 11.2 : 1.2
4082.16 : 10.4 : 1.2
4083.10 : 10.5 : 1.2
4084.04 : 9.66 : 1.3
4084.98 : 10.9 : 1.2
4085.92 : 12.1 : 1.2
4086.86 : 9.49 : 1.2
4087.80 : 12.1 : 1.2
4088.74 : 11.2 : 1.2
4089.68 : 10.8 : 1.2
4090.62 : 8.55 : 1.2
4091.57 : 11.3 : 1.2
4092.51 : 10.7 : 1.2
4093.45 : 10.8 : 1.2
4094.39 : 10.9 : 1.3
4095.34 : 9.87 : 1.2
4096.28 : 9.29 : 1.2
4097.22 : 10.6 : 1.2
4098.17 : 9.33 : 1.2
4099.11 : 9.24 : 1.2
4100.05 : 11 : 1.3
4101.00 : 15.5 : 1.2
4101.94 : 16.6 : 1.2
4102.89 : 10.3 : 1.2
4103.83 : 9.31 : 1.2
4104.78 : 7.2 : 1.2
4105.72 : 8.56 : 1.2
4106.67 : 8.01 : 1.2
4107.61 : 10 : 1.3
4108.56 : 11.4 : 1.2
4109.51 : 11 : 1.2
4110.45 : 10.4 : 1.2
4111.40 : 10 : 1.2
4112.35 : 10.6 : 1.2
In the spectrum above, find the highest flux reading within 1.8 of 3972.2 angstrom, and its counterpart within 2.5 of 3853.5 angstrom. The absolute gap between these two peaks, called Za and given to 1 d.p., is 4.1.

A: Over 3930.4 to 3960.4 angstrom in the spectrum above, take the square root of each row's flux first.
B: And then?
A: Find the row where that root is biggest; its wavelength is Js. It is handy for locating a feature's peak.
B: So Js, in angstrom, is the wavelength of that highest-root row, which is 3950.84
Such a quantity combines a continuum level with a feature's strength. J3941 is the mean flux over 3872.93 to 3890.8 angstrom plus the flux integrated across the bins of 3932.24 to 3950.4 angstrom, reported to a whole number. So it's 184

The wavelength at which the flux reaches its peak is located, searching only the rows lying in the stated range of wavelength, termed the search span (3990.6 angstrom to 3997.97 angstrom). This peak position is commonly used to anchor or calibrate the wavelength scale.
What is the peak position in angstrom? 3991.99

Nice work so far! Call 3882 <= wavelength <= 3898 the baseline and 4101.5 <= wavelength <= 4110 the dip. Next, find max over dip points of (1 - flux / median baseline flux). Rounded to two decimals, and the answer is 0.21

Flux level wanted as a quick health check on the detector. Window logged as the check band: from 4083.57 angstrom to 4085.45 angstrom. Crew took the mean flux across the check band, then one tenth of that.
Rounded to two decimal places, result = 1.03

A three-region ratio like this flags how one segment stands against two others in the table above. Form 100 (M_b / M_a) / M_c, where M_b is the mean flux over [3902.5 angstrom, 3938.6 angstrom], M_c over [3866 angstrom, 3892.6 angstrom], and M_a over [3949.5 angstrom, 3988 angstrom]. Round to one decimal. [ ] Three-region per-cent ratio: 10.4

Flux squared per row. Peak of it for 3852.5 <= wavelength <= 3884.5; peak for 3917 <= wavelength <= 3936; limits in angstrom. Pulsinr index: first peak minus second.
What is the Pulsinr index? -13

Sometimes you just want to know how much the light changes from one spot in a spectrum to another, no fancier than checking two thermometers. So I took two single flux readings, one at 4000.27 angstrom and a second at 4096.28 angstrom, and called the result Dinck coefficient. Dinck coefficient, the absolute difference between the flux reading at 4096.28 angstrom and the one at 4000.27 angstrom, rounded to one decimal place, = 1.5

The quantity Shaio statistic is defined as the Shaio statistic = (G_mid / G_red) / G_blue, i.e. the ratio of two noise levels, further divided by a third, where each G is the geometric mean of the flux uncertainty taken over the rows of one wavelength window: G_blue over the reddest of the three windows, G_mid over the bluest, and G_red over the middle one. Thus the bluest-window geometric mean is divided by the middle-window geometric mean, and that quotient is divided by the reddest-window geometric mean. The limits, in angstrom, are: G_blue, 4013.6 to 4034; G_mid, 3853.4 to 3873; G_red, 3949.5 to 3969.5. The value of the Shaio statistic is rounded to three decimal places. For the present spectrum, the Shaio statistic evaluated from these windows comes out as 0.874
